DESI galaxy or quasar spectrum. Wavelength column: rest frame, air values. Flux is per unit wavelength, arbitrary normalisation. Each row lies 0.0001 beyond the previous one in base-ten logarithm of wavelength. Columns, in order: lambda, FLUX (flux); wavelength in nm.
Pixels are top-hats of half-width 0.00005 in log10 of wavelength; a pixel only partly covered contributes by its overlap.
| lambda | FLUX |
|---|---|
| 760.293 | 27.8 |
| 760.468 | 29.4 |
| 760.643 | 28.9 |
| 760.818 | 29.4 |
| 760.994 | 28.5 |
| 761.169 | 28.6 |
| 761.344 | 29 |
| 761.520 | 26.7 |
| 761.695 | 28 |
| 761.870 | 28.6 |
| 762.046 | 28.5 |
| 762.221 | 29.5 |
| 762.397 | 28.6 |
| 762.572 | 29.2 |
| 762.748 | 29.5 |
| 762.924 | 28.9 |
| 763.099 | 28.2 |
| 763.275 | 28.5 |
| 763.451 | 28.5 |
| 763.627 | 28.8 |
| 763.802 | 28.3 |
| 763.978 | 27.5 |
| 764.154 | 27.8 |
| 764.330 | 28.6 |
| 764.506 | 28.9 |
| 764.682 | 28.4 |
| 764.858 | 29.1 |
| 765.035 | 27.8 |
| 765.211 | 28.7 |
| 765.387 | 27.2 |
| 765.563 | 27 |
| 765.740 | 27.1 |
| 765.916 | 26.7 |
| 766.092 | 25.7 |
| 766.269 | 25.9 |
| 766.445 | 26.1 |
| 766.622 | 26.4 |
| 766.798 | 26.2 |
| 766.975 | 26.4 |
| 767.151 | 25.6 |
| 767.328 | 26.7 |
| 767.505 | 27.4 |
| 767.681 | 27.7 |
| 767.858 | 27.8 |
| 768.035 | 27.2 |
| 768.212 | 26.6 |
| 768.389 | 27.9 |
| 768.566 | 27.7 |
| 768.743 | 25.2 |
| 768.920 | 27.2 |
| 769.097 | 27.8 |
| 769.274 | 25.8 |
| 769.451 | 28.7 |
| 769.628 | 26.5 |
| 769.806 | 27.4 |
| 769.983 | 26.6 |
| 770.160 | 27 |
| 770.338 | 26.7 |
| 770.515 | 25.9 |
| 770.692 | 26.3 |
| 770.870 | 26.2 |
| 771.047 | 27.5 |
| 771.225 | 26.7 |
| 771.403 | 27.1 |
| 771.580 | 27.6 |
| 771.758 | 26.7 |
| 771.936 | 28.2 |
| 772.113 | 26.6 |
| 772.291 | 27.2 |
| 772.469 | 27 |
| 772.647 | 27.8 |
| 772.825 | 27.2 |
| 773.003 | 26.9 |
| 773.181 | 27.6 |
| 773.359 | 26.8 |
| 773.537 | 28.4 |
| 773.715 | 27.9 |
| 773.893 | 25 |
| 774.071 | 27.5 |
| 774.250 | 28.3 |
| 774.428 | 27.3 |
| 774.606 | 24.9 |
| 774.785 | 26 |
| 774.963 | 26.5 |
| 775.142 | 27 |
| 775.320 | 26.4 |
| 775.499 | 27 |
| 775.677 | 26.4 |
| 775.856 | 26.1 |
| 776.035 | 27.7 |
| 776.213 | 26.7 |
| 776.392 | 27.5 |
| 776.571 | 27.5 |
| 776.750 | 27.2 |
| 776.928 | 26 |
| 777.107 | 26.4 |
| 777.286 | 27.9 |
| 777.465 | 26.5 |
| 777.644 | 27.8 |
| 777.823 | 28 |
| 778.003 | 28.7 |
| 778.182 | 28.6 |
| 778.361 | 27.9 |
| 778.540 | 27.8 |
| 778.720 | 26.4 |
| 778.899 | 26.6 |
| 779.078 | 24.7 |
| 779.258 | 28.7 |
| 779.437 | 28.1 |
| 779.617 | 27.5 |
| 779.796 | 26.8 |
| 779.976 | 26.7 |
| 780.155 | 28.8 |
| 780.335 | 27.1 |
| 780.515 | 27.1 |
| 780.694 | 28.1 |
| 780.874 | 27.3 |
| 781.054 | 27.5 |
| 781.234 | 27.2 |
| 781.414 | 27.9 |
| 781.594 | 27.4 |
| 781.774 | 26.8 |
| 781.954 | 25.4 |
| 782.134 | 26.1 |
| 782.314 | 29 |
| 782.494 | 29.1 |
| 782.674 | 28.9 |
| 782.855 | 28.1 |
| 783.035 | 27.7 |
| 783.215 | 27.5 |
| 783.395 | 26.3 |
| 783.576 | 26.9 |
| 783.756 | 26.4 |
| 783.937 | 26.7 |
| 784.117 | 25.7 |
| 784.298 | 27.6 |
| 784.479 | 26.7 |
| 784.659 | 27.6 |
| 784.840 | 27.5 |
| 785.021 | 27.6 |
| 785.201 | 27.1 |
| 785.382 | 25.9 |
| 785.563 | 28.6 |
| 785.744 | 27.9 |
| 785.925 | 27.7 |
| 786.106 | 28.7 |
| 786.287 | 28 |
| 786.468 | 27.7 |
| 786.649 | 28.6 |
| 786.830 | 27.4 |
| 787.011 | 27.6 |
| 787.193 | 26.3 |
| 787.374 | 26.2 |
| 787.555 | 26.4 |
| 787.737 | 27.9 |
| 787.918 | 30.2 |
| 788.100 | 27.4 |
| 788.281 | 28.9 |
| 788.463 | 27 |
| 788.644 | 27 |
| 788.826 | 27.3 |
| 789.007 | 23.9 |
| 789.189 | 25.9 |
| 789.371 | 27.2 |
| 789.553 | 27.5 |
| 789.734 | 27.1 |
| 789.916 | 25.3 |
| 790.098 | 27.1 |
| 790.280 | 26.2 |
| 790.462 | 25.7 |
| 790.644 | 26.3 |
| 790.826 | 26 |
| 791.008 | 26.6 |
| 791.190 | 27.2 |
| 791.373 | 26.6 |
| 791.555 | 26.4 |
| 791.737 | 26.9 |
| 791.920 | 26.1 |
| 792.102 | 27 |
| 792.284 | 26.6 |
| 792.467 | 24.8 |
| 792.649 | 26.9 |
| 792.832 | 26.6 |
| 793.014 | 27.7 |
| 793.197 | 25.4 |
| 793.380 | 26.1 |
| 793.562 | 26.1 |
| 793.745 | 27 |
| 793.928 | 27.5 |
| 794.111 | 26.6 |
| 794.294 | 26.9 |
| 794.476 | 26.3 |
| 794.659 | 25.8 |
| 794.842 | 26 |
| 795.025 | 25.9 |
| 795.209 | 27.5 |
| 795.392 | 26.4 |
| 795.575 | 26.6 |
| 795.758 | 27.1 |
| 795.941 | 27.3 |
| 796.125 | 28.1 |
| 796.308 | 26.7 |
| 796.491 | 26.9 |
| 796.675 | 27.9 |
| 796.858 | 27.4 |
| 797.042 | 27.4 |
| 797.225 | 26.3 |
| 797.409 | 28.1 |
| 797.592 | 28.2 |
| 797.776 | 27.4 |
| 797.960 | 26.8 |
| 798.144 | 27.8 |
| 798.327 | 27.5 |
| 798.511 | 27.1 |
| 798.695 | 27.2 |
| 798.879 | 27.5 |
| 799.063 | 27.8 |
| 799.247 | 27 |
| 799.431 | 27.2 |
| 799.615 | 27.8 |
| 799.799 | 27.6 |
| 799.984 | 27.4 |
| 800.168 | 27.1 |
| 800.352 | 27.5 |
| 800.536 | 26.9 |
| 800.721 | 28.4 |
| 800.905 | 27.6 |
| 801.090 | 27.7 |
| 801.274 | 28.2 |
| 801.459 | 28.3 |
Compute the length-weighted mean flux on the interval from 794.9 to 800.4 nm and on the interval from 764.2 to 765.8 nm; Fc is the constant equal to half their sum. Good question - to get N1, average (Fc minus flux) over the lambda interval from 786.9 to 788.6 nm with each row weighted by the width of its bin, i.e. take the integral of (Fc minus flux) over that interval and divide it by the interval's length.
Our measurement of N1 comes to 0.2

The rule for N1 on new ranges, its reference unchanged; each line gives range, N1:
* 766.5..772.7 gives 0.7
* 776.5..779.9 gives 0.4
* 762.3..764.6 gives -0.9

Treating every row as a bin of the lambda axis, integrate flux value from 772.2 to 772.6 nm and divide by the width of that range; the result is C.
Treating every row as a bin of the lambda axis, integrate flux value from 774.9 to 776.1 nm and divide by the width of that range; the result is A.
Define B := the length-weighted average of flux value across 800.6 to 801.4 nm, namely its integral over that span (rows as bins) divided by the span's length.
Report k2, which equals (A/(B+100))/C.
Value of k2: 0.0077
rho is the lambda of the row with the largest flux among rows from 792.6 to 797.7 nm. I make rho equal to 797.592 nm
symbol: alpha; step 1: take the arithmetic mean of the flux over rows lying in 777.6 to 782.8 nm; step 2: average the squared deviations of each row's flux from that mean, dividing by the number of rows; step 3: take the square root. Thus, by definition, 1.1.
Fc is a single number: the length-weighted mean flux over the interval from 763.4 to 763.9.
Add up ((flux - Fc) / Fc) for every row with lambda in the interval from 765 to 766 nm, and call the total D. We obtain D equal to -0.24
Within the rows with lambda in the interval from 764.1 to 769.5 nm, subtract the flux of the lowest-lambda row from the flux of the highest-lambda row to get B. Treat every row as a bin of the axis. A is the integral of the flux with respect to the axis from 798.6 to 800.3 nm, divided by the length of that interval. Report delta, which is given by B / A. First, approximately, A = 27.4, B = 0.9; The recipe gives 0.03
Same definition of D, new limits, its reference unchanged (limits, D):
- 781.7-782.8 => -0.21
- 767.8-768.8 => -0.31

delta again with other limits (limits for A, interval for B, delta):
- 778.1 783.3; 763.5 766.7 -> -0.09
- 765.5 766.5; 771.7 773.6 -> 0.06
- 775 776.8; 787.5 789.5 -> 0.03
